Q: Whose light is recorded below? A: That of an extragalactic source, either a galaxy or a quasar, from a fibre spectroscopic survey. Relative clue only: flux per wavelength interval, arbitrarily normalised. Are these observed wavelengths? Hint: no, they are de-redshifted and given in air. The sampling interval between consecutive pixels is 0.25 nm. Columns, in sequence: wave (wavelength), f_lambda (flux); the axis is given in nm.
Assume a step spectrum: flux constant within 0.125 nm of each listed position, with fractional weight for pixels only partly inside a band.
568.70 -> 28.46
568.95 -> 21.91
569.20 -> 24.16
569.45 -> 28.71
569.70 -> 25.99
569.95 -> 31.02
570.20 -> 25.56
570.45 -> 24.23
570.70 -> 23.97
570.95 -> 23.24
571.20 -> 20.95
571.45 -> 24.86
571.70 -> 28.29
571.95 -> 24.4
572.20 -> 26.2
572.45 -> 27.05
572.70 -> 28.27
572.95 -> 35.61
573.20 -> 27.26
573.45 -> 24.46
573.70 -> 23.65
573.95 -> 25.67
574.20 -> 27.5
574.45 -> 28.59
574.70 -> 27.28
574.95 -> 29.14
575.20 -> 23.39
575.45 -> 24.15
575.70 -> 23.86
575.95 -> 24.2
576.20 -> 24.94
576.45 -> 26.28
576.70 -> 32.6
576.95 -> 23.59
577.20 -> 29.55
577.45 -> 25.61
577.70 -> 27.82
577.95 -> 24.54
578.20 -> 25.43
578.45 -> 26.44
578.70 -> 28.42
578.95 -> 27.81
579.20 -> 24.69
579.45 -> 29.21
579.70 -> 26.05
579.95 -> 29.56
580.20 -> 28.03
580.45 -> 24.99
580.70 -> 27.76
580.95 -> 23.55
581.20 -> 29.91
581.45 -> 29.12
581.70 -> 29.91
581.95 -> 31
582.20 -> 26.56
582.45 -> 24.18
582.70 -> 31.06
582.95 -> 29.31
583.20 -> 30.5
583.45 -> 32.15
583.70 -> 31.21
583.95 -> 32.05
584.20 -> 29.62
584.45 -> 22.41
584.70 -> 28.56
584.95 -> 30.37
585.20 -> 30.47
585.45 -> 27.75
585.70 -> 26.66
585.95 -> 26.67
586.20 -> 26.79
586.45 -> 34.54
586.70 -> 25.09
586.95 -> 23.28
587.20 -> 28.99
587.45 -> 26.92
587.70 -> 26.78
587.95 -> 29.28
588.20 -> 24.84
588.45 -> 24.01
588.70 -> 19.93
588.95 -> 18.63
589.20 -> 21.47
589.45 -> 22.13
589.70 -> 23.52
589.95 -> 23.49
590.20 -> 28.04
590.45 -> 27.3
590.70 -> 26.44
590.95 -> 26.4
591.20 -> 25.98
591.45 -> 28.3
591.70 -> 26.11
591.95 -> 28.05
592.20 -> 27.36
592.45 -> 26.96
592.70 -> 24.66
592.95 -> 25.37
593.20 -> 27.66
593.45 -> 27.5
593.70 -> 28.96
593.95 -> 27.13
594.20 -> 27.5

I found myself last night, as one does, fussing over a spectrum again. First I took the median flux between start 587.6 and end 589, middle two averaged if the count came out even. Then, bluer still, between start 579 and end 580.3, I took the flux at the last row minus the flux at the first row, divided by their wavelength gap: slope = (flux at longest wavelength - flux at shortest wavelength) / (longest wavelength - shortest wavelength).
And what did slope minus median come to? -21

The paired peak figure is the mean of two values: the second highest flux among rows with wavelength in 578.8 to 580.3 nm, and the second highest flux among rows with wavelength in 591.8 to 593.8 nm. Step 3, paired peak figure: 28.6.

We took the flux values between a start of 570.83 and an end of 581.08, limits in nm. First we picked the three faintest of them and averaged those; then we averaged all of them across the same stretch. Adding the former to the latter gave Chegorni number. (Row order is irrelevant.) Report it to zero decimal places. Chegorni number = 49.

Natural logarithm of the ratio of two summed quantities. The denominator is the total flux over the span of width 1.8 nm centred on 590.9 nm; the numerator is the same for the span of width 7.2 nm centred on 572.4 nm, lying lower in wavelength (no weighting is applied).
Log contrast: 1.4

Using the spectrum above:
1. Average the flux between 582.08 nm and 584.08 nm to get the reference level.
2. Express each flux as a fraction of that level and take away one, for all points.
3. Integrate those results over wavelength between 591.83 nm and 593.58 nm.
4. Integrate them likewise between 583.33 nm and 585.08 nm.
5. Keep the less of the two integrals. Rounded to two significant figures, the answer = -0.17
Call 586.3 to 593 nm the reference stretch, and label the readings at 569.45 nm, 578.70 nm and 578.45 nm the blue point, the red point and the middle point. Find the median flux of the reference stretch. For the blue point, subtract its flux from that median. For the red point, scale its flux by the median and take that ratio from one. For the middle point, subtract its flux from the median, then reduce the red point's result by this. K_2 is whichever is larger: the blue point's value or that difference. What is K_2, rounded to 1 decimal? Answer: 0.2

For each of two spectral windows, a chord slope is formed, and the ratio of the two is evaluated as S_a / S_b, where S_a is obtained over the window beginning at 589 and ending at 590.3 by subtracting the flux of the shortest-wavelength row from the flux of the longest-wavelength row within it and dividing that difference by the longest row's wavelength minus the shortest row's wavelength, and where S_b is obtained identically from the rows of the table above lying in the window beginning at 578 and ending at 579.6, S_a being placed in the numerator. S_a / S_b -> 2.2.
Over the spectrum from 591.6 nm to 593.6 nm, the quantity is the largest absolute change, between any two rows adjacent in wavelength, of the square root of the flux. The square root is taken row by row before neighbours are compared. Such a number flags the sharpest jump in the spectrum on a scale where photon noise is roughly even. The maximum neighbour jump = 0.23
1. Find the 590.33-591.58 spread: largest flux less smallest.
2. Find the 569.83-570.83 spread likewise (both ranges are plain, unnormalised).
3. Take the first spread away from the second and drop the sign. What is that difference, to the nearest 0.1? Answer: 4.7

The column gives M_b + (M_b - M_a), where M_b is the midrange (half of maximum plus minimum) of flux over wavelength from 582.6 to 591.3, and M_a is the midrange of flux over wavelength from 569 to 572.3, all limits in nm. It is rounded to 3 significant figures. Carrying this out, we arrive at 27.2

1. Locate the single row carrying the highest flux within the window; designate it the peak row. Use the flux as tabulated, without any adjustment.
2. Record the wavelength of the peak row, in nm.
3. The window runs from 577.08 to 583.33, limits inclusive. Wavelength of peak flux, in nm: 582.70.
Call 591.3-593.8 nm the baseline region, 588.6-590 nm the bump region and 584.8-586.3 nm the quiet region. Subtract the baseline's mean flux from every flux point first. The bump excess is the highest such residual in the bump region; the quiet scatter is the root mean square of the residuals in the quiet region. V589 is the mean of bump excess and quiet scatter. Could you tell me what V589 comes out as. -0.8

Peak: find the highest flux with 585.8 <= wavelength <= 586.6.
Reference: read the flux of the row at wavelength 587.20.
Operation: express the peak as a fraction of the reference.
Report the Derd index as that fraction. 1.19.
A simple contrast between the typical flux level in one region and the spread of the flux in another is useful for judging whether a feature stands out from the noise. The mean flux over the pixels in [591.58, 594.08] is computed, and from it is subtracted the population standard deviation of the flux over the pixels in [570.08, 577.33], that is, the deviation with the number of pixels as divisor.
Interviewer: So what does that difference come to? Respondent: 24.0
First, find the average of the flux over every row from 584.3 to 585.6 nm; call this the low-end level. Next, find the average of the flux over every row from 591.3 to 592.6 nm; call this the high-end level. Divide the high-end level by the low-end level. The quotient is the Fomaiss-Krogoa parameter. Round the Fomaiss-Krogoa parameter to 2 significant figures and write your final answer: 0.98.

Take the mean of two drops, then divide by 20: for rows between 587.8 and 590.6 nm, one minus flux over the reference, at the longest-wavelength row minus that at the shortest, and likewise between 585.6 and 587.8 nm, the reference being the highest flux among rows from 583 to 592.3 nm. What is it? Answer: 0.0013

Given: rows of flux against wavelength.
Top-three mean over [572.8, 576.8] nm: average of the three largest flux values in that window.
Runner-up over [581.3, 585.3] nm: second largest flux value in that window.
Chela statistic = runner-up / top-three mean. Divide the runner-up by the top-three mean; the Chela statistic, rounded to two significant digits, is 0.99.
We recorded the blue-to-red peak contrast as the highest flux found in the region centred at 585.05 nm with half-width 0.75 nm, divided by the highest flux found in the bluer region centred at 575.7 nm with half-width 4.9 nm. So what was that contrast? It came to 0.86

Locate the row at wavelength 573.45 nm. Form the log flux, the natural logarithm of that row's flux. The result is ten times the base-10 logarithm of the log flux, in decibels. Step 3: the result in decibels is 5.05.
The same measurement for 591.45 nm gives 5.24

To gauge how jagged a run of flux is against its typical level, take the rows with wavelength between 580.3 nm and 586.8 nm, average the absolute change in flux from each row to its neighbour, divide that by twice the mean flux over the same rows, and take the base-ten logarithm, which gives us -1.28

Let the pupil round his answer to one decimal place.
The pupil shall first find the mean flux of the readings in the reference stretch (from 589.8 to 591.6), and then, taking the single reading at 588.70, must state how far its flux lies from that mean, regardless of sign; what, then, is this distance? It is 6.6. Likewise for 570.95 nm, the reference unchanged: 3.3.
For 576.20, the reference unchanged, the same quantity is 1.6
